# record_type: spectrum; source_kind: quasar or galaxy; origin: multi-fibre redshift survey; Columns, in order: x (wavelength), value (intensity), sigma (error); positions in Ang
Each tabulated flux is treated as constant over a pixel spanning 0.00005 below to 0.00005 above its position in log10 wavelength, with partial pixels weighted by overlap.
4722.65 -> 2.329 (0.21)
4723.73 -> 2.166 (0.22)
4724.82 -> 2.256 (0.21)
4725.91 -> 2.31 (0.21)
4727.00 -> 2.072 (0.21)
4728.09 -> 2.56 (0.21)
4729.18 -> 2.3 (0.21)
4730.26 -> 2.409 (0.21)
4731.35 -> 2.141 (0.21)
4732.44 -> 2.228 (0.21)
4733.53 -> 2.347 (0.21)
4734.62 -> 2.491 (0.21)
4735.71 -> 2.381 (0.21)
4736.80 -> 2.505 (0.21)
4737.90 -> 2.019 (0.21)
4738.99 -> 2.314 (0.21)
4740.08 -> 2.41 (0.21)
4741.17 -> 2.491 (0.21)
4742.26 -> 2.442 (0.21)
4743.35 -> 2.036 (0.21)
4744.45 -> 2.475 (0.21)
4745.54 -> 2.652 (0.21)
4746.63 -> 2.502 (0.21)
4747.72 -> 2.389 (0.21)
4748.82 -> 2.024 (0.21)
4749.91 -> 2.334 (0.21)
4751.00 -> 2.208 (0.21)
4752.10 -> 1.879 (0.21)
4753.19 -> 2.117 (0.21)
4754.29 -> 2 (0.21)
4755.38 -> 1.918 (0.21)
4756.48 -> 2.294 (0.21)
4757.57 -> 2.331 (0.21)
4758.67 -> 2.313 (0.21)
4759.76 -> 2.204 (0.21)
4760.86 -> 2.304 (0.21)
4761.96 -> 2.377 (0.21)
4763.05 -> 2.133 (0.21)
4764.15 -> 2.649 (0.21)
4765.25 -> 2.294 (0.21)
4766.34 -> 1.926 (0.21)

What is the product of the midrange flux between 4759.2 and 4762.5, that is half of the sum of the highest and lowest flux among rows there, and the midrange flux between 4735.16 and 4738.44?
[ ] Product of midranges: 5.18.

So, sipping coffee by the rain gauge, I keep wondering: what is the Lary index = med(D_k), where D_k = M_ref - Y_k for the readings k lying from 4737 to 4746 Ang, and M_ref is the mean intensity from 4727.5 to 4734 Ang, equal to -0.10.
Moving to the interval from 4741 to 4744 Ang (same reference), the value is -0.11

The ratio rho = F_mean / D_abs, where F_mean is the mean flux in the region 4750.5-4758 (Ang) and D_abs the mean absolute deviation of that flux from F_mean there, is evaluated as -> 14.1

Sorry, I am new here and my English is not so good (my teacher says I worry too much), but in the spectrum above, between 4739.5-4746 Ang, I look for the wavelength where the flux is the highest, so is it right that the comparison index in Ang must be 4745.54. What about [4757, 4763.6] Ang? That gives 4761.96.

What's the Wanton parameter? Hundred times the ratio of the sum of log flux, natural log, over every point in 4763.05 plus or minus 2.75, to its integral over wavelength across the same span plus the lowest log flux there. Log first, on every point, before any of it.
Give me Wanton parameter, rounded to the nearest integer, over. 78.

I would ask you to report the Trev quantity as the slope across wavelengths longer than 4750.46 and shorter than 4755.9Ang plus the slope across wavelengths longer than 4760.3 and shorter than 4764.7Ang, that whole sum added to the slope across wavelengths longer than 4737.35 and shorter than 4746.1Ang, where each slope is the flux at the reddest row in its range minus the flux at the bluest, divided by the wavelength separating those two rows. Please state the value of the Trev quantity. 0.12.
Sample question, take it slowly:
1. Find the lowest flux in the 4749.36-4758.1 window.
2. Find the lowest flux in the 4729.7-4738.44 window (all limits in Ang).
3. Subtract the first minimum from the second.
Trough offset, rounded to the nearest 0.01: 0.14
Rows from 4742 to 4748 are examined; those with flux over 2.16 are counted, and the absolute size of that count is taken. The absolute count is 5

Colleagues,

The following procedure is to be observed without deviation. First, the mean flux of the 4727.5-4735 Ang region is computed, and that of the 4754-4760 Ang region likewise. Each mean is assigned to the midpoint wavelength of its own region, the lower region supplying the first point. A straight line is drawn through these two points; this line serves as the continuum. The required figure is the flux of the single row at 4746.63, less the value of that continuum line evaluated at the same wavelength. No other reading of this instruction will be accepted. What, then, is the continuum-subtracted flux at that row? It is 0.25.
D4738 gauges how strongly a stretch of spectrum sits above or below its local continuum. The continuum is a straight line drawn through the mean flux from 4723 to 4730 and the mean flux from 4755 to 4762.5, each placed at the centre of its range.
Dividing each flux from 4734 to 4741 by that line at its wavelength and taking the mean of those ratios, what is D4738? 1.04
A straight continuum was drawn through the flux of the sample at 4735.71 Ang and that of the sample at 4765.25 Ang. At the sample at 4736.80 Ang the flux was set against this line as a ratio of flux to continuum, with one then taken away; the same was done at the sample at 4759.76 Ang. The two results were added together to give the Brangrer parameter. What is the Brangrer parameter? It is 0.008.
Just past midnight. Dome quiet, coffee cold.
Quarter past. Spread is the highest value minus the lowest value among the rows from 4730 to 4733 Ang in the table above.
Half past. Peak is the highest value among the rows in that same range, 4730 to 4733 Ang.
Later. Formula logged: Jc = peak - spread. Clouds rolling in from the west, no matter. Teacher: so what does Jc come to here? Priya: 2.14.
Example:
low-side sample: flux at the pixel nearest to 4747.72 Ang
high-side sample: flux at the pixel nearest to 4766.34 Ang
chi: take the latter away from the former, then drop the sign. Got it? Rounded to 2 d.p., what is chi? 0.46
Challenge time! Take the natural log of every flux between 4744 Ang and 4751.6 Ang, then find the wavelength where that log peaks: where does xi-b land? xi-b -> 4745.54 Ang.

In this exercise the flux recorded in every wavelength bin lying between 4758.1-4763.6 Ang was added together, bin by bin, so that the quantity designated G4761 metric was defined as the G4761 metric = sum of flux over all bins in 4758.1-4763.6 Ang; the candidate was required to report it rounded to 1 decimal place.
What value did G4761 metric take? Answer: 11.3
